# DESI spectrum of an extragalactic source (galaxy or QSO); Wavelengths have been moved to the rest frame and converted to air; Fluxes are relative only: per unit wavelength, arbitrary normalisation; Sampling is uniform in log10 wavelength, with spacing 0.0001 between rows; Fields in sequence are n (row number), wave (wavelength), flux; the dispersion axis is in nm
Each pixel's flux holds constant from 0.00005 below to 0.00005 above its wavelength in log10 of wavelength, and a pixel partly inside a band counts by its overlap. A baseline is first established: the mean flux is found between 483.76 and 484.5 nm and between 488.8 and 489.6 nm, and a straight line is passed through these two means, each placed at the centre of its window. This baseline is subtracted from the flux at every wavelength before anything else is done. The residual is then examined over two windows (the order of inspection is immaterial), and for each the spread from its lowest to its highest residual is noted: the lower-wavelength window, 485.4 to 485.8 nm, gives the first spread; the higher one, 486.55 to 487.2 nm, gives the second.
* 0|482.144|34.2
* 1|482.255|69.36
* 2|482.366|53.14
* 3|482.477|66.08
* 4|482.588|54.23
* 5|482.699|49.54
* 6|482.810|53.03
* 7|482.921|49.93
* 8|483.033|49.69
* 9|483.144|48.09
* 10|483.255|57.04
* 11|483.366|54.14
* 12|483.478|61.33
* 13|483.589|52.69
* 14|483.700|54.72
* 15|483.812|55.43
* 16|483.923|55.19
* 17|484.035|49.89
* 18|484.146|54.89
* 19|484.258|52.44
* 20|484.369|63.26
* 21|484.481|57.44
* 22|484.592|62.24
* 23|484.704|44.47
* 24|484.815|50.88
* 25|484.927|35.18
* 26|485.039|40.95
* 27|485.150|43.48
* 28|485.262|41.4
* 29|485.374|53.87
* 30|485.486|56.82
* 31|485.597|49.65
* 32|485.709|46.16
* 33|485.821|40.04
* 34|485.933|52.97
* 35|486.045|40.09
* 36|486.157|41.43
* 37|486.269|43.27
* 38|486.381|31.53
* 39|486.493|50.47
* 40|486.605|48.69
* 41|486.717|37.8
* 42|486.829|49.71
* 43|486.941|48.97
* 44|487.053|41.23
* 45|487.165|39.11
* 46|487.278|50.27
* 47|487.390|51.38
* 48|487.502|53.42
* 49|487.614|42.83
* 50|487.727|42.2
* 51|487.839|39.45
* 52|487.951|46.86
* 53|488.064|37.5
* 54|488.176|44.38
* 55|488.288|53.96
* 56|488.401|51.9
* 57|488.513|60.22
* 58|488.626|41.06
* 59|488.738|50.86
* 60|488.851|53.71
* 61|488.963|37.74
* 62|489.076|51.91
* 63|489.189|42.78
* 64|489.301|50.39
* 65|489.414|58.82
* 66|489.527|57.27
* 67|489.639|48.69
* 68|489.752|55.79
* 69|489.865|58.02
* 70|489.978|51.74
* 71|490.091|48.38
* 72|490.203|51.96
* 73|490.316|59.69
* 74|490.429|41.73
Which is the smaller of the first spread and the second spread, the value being 10.4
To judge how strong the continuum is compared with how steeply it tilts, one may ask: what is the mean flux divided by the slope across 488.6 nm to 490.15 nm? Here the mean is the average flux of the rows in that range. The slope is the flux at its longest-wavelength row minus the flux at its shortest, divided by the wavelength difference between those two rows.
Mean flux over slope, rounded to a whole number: 10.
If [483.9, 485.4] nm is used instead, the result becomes -55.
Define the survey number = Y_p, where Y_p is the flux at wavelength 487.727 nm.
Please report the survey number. 42.2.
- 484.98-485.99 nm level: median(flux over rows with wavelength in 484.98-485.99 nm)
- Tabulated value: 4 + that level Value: 50.2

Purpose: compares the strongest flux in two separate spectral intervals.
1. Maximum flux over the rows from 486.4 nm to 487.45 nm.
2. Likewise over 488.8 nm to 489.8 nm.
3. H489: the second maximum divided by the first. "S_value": 1.14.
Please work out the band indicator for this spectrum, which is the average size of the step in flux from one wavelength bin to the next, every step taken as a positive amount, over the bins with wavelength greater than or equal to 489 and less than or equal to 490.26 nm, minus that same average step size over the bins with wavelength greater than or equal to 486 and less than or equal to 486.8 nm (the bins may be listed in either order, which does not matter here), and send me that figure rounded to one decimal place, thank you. -2.0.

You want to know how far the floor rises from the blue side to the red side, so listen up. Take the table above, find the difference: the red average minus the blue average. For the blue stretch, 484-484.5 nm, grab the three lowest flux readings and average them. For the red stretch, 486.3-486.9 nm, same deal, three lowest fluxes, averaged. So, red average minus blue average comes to -13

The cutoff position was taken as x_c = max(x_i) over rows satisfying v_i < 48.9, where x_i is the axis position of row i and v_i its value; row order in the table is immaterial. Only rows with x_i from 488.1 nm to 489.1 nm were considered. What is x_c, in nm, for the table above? 488.963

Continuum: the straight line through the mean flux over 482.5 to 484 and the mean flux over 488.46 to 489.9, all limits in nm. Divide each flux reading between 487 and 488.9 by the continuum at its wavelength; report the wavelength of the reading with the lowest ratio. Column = 488.064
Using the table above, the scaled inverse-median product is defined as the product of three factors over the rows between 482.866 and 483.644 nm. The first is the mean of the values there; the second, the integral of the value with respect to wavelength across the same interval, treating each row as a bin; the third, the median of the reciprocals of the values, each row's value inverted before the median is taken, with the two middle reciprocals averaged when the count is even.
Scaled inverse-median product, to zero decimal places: 42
